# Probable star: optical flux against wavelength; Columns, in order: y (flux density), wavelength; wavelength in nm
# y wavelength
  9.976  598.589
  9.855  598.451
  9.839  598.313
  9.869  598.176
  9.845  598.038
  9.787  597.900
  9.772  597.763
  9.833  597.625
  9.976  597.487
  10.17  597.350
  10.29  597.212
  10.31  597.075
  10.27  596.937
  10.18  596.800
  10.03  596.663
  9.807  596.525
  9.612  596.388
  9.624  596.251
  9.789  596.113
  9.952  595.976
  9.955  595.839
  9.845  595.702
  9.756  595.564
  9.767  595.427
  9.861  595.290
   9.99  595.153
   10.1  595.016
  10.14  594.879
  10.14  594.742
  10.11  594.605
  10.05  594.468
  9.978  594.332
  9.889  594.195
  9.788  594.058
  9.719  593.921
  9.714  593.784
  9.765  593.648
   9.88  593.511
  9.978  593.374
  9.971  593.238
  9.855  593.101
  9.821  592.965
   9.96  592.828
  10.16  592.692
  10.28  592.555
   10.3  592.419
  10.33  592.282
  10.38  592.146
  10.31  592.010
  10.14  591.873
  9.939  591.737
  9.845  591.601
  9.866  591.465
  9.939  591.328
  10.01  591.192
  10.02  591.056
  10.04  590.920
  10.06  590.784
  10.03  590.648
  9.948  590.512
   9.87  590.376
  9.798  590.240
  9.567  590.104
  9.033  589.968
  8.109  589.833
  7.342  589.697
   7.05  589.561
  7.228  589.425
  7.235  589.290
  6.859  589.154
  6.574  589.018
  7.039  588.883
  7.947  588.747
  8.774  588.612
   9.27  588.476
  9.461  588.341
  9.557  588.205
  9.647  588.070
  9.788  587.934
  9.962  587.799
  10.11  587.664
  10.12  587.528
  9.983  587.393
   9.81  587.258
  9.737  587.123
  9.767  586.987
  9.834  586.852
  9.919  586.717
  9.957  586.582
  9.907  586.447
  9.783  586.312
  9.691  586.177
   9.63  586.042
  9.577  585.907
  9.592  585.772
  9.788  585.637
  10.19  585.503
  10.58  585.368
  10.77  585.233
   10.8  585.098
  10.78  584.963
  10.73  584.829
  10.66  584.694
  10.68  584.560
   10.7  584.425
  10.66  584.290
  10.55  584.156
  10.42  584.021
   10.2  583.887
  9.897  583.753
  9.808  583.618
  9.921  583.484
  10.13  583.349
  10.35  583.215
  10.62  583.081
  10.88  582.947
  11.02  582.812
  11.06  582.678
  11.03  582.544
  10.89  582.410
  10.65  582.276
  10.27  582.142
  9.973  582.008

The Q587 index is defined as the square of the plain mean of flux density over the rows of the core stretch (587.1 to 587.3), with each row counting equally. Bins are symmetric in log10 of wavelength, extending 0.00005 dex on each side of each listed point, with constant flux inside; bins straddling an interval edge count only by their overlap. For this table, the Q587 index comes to 96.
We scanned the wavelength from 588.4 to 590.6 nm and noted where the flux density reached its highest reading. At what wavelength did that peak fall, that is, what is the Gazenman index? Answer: 590.512 nm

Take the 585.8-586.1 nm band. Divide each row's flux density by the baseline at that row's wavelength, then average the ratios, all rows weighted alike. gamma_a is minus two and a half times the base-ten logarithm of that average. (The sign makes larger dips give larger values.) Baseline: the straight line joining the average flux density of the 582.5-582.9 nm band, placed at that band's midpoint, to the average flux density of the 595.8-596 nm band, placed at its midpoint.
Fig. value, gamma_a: 0.12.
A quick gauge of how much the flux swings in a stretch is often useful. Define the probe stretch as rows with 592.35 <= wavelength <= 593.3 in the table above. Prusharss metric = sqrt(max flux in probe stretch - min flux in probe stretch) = 0.69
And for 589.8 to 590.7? 1.39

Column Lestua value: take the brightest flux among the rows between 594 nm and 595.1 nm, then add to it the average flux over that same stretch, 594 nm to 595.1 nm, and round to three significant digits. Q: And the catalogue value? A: 20.2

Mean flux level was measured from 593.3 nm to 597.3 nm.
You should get 9.94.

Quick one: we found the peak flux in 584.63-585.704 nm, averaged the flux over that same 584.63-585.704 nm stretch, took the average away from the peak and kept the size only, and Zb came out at 0.26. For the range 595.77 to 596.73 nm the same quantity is 0.21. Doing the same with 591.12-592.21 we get 0.33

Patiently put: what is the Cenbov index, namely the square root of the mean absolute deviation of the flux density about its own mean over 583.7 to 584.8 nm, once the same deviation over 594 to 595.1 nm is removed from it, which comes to 0.35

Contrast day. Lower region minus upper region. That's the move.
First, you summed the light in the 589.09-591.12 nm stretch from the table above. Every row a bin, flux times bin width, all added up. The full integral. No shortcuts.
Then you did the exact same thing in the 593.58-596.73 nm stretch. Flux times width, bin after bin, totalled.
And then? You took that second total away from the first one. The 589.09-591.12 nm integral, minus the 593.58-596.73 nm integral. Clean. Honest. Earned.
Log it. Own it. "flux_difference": -13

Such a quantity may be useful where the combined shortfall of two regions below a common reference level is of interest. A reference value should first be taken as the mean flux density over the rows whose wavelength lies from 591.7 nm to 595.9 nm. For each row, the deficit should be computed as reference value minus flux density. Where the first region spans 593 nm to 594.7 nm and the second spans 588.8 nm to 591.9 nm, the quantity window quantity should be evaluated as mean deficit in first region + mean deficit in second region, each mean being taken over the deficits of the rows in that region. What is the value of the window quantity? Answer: 1.2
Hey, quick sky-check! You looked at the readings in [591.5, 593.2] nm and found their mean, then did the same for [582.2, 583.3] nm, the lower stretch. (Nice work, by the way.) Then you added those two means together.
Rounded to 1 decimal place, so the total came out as 20.9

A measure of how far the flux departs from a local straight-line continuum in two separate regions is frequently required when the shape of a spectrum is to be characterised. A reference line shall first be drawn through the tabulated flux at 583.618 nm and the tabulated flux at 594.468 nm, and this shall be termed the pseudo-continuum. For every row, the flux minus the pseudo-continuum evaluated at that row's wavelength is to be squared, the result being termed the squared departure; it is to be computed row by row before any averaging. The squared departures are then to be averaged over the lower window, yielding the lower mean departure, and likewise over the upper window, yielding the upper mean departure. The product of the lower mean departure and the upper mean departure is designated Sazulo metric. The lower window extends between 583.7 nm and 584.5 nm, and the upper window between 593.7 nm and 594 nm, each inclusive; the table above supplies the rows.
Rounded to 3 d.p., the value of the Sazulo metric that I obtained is 0.043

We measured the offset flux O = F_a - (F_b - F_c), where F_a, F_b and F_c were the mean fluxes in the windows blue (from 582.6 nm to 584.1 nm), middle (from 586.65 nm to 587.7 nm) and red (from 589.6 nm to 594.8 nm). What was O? 10.32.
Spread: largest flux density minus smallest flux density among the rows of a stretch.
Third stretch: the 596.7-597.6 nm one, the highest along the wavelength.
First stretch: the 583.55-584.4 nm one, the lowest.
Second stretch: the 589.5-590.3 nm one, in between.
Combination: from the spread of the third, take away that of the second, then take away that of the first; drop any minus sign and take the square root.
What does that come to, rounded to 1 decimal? 1.8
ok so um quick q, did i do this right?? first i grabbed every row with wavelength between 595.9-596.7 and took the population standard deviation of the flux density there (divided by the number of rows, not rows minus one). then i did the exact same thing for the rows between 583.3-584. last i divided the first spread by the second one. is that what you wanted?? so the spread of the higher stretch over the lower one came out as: 1.0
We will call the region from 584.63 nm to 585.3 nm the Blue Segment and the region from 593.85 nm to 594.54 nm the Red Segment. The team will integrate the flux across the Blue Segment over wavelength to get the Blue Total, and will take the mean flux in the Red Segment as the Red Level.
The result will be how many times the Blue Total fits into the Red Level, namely 1.37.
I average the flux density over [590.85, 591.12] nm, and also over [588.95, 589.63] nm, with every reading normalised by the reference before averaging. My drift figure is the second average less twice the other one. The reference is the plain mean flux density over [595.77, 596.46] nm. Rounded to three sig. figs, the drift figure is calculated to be -1.34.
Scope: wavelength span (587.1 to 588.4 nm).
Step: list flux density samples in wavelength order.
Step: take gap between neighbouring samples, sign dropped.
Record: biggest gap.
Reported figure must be 0.17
